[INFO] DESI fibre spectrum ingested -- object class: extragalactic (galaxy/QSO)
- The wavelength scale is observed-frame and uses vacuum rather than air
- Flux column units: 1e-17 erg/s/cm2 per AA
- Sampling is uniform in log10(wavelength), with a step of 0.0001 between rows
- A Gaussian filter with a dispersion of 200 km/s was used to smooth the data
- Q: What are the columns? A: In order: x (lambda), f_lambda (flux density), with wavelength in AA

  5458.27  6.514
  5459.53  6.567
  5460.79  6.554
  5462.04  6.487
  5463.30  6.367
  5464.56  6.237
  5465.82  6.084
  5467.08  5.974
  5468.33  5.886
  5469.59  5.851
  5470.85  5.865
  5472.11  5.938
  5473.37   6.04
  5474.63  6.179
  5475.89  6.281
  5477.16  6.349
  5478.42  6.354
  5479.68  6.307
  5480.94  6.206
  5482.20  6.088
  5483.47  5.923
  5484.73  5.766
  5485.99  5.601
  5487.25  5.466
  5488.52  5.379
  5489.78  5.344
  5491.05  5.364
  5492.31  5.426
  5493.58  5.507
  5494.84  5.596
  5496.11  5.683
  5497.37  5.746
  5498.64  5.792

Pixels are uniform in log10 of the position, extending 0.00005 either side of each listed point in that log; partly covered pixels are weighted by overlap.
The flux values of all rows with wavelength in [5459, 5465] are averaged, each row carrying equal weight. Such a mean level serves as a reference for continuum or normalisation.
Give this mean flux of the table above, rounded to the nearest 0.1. 6.4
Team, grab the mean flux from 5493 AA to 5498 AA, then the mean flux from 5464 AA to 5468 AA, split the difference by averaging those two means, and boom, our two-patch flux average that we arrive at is 5.87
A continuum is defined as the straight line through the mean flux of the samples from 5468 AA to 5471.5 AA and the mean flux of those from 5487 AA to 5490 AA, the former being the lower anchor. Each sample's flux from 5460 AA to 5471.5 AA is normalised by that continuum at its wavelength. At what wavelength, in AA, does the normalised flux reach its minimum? 5469.59 AA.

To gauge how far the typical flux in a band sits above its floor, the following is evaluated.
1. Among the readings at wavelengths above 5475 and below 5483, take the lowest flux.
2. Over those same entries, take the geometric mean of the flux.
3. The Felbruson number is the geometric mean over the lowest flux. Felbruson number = 1.03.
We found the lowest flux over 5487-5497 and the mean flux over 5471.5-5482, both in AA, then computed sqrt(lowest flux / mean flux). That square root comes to 0.928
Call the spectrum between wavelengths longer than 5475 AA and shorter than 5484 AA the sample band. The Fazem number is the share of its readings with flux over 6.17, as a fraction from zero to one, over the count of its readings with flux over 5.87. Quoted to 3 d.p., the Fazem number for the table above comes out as 0.102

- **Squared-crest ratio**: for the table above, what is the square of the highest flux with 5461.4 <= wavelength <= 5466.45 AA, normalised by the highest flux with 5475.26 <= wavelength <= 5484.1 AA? 6.62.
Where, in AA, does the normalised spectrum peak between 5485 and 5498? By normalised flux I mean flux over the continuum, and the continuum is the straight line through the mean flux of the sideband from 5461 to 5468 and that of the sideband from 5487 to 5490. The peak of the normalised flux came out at 5497.37 AA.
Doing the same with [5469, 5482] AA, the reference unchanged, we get 5479.68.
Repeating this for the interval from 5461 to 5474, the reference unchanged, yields 5462.04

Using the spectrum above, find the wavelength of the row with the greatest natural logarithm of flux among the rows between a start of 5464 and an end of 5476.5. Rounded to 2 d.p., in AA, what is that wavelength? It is 5475.89 AA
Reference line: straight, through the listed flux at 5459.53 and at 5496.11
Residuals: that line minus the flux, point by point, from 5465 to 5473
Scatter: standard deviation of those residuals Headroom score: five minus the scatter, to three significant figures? 4.94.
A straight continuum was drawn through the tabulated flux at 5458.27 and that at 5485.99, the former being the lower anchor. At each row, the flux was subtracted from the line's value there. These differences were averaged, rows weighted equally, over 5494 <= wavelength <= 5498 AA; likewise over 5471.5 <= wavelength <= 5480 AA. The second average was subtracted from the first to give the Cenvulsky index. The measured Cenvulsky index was -0.13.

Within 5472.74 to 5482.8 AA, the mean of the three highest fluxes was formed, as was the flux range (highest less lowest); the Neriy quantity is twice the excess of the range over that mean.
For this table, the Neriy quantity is -12.0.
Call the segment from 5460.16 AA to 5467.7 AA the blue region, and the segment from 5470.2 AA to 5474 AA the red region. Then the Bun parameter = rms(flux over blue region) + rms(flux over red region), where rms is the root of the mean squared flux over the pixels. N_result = 12.2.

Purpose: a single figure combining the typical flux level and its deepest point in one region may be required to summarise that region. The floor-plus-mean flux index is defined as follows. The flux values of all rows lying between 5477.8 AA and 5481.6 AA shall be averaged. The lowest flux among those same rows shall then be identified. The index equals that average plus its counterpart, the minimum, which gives 12.5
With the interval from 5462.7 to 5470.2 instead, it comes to 11.9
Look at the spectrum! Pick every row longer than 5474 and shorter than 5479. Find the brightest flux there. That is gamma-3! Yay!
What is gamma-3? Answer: 6.354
